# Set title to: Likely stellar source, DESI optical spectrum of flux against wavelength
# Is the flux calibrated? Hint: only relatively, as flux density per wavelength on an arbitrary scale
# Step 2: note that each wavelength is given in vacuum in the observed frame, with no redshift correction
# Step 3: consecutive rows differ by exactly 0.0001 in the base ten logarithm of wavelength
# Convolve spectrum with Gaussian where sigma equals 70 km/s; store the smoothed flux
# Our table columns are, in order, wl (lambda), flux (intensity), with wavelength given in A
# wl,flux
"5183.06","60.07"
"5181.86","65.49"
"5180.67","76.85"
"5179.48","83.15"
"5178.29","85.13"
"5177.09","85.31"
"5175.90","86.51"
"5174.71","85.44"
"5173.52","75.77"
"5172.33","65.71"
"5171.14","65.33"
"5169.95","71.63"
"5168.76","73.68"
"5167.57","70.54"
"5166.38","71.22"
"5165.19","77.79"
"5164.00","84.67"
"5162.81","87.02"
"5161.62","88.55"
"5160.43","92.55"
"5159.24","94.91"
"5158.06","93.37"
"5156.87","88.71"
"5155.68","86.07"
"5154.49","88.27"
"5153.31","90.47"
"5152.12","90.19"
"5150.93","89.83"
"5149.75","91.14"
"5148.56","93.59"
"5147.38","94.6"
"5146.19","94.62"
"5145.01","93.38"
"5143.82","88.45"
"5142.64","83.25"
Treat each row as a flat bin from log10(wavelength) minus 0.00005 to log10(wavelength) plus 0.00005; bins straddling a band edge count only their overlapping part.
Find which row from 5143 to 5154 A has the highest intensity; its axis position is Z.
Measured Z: 5146.19 A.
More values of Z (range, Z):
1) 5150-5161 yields 5159.24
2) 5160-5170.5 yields 5160.43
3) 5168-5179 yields 5175.90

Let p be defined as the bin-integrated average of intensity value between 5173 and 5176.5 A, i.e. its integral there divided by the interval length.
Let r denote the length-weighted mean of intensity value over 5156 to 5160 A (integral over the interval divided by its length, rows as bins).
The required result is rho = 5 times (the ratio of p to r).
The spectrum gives 4.51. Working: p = 83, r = 92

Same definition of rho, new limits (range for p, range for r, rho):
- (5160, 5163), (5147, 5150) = 4.79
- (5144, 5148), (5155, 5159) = 5.21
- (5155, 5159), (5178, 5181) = 5.48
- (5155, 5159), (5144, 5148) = 4.80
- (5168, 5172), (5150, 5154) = 3.87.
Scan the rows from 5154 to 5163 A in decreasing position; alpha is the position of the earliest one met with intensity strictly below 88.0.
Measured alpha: 5162.81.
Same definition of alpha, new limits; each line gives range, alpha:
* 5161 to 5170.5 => 5169.95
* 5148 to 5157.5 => 5155.68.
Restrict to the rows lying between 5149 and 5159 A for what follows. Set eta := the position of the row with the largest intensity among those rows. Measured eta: 5158.06 A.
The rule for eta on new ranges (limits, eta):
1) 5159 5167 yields 5159.24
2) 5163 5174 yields 5164.00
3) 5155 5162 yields 5159.24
